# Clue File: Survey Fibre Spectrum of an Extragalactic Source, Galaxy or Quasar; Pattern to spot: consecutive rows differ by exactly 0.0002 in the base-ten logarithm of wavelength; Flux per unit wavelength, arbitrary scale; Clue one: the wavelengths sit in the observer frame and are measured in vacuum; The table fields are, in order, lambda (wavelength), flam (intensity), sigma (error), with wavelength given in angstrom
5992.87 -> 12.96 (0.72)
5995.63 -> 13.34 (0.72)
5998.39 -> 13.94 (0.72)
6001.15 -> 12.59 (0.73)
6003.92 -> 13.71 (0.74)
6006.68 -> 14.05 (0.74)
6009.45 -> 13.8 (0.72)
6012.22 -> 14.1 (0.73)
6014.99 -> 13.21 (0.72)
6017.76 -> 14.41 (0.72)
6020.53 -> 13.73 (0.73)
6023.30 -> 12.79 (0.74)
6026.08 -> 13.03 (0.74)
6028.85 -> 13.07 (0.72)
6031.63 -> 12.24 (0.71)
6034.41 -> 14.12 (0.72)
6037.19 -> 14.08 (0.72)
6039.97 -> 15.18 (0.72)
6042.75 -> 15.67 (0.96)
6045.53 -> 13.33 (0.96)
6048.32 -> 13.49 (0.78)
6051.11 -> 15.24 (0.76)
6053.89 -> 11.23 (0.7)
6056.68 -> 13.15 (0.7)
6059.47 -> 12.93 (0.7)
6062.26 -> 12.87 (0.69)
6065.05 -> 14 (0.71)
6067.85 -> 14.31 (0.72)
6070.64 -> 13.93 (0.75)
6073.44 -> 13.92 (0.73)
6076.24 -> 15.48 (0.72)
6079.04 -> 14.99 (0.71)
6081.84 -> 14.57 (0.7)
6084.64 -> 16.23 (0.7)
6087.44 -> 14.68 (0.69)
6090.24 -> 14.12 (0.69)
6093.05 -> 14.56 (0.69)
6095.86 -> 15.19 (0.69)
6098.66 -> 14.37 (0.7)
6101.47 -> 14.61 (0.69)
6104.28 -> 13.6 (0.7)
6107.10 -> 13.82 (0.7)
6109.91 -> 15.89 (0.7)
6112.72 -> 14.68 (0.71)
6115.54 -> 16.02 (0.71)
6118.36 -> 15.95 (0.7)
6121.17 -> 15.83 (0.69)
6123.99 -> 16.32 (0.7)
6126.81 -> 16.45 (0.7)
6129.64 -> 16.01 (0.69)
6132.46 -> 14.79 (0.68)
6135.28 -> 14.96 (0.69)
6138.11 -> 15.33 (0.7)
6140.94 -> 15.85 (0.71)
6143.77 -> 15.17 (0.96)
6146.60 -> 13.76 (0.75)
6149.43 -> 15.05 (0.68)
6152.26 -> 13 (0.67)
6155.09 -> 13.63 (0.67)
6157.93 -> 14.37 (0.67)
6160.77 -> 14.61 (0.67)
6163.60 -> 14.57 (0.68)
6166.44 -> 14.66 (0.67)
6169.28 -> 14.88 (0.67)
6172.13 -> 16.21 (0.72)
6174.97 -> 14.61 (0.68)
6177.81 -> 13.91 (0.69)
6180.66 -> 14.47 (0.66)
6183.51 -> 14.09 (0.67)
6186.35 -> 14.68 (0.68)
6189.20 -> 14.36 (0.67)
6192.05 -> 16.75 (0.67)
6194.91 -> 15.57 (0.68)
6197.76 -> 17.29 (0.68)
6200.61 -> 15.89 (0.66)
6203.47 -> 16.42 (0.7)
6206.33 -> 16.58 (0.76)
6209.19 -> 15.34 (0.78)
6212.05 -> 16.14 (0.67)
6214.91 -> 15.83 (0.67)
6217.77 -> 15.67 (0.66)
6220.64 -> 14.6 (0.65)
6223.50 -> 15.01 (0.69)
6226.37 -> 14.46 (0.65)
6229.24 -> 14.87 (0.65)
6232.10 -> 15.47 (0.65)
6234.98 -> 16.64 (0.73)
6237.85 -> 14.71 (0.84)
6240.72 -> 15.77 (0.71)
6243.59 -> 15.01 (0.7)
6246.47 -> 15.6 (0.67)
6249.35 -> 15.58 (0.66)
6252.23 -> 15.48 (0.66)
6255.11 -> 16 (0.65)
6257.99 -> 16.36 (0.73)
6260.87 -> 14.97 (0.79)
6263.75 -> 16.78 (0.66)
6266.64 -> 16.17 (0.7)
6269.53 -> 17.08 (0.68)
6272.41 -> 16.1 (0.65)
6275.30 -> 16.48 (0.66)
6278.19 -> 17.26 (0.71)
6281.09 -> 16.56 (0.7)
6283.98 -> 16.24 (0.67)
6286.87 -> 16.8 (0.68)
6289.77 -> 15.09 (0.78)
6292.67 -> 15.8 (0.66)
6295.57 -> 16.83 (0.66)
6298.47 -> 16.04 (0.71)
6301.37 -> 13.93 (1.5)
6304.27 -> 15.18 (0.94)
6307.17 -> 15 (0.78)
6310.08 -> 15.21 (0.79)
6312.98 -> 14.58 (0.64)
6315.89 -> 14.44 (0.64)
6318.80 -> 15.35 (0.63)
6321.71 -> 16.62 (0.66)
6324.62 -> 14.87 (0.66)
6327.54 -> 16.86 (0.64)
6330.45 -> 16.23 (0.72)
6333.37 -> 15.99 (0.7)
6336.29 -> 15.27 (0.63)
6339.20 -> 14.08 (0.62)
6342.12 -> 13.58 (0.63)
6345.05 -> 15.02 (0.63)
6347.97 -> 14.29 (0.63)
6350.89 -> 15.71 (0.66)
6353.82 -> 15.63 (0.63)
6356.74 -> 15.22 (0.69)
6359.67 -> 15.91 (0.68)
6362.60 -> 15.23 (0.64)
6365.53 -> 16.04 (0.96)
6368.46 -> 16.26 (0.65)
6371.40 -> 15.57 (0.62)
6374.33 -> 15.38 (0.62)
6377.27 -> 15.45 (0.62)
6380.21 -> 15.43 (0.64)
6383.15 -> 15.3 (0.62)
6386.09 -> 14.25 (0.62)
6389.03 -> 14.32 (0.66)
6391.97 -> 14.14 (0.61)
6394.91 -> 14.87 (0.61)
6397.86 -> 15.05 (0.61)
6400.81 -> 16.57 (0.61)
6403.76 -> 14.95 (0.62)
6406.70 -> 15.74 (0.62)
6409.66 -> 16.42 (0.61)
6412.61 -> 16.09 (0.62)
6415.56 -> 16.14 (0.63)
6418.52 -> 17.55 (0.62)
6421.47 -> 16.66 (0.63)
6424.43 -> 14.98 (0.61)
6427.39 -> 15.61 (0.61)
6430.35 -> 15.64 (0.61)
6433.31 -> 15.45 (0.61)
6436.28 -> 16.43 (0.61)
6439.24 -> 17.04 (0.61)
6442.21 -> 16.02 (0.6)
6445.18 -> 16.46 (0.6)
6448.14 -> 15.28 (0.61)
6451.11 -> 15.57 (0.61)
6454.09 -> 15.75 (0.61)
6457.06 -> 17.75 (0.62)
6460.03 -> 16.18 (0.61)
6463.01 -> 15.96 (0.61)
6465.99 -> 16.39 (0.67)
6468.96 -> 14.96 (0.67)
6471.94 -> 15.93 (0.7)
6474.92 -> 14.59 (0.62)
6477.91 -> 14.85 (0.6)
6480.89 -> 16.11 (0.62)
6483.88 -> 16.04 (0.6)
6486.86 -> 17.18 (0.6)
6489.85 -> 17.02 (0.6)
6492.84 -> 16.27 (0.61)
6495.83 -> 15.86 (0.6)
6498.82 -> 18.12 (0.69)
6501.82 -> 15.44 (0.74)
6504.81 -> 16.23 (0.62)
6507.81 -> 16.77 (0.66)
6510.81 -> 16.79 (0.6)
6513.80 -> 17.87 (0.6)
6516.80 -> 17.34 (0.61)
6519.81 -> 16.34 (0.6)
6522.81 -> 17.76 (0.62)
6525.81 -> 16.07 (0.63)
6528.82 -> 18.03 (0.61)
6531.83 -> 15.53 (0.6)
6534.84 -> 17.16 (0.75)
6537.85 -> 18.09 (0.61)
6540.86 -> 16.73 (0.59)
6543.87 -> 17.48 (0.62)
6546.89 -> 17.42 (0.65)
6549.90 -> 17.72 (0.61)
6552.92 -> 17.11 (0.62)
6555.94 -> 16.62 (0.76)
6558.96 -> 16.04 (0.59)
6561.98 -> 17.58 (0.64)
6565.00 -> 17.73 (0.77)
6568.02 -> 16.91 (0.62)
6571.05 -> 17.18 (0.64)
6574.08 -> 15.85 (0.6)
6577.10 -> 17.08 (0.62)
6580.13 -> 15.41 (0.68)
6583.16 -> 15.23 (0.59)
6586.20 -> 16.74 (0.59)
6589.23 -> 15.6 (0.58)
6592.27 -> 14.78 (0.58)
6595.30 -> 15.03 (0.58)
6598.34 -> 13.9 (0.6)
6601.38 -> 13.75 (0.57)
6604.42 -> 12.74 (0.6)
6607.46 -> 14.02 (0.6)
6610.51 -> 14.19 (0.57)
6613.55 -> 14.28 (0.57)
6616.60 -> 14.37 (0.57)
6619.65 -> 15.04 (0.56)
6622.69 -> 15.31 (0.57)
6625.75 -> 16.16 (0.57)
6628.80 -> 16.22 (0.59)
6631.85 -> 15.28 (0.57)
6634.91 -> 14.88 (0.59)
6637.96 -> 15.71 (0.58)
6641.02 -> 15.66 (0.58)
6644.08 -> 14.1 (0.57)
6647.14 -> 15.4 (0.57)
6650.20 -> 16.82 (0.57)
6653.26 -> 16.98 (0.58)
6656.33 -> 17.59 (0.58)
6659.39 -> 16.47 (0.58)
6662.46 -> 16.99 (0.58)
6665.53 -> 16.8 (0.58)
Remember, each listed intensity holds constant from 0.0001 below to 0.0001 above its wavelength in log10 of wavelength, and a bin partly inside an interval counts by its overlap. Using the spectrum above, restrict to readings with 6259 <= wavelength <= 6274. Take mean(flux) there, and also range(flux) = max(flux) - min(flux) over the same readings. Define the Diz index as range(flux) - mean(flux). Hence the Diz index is -14.1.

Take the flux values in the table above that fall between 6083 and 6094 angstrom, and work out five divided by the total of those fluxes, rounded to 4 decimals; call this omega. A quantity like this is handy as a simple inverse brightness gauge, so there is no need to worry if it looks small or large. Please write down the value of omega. 0.0839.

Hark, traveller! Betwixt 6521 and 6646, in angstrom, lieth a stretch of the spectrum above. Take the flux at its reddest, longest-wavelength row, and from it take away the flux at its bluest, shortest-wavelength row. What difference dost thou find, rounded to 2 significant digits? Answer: -3.7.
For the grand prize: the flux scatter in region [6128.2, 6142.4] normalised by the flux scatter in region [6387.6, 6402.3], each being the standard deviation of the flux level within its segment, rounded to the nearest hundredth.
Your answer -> 0.56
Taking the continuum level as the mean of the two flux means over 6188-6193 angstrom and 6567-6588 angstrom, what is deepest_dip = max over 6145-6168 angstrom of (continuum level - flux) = 2.9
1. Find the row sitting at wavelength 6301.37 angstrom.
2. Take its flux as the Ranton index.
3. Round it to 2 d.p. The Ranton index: 13.93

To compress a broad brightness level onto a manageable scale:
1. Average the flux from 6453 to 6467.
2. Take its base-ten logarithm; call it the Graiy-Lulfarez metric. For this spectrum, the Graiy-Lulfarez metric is 1.22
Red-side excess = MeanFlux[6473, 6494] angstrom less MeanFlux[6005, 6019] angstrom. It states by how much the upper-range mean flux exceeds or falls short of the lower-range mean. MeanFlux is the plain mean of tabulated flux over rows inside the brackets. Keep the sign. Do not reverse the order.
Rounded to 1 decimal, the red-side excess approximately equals 2.1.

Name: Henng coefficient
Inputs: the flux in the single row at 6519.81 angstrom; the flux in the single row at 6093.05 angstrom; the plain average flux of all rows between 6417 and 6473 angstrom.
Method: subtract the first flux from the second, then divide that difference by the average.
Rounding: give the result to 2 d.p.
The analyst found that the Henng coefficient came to -0.11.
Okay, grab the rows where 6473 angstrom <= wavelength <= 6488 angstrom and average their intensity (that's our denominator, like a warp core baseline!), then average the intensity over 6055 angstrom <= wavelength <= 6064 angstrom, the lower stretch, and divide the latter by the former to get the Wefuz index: 0.82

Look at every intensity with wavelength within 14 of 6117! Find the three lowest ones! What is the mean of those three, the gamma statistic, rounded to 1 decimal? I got 14.0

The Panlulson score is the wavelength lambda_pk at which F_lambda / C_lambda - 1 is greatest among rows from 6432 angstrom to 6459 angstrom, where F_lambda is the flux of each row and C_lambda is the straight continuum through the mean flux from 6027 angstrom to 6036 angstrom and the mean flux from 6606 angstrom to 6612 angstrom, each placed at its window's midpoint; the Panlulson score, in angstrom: 6457.06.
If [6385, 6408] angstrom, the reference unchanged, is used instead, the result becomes 6400.81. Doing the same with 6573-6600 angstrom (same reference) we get 6577.10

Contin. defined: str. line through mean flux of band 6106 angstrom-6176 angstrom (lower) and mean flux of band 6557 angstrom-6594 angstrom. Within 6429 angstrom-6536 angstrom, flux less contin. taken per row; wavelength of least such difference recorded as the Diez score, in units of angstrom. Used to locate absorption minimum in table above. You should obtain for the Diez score 6474.92 angstrom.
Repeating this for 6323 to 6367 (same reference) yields 6342.12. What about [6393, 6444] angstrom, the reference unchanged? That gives 6394.91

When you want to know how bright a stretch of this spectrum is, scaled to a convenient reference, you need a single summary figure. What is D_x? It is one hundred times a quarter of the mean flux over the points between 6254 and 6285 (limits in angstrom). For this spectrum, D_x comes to 409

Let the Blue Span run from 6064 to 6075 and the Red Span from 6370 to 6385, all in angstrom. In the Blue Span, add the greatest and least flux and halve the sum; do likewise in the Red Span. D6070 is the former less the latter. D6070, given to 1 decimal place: -1.3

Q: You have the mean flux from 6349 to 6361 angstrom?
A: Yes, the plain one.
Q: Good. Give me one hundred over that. 6.4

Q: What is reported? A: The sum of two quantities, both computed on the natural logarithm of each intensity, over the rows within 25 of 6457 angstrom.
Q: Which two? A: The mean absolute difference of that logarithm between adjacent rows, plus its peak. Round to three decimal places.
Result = 2.932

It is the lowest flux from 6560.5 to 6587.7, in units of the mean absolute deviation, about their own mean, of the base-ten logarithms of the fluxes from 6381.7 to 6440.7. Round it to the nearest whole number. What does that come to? 715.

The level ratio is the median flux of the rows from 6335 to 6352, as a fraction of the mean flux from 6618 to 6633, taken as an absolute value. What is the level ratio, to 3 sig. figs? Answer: 0.939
